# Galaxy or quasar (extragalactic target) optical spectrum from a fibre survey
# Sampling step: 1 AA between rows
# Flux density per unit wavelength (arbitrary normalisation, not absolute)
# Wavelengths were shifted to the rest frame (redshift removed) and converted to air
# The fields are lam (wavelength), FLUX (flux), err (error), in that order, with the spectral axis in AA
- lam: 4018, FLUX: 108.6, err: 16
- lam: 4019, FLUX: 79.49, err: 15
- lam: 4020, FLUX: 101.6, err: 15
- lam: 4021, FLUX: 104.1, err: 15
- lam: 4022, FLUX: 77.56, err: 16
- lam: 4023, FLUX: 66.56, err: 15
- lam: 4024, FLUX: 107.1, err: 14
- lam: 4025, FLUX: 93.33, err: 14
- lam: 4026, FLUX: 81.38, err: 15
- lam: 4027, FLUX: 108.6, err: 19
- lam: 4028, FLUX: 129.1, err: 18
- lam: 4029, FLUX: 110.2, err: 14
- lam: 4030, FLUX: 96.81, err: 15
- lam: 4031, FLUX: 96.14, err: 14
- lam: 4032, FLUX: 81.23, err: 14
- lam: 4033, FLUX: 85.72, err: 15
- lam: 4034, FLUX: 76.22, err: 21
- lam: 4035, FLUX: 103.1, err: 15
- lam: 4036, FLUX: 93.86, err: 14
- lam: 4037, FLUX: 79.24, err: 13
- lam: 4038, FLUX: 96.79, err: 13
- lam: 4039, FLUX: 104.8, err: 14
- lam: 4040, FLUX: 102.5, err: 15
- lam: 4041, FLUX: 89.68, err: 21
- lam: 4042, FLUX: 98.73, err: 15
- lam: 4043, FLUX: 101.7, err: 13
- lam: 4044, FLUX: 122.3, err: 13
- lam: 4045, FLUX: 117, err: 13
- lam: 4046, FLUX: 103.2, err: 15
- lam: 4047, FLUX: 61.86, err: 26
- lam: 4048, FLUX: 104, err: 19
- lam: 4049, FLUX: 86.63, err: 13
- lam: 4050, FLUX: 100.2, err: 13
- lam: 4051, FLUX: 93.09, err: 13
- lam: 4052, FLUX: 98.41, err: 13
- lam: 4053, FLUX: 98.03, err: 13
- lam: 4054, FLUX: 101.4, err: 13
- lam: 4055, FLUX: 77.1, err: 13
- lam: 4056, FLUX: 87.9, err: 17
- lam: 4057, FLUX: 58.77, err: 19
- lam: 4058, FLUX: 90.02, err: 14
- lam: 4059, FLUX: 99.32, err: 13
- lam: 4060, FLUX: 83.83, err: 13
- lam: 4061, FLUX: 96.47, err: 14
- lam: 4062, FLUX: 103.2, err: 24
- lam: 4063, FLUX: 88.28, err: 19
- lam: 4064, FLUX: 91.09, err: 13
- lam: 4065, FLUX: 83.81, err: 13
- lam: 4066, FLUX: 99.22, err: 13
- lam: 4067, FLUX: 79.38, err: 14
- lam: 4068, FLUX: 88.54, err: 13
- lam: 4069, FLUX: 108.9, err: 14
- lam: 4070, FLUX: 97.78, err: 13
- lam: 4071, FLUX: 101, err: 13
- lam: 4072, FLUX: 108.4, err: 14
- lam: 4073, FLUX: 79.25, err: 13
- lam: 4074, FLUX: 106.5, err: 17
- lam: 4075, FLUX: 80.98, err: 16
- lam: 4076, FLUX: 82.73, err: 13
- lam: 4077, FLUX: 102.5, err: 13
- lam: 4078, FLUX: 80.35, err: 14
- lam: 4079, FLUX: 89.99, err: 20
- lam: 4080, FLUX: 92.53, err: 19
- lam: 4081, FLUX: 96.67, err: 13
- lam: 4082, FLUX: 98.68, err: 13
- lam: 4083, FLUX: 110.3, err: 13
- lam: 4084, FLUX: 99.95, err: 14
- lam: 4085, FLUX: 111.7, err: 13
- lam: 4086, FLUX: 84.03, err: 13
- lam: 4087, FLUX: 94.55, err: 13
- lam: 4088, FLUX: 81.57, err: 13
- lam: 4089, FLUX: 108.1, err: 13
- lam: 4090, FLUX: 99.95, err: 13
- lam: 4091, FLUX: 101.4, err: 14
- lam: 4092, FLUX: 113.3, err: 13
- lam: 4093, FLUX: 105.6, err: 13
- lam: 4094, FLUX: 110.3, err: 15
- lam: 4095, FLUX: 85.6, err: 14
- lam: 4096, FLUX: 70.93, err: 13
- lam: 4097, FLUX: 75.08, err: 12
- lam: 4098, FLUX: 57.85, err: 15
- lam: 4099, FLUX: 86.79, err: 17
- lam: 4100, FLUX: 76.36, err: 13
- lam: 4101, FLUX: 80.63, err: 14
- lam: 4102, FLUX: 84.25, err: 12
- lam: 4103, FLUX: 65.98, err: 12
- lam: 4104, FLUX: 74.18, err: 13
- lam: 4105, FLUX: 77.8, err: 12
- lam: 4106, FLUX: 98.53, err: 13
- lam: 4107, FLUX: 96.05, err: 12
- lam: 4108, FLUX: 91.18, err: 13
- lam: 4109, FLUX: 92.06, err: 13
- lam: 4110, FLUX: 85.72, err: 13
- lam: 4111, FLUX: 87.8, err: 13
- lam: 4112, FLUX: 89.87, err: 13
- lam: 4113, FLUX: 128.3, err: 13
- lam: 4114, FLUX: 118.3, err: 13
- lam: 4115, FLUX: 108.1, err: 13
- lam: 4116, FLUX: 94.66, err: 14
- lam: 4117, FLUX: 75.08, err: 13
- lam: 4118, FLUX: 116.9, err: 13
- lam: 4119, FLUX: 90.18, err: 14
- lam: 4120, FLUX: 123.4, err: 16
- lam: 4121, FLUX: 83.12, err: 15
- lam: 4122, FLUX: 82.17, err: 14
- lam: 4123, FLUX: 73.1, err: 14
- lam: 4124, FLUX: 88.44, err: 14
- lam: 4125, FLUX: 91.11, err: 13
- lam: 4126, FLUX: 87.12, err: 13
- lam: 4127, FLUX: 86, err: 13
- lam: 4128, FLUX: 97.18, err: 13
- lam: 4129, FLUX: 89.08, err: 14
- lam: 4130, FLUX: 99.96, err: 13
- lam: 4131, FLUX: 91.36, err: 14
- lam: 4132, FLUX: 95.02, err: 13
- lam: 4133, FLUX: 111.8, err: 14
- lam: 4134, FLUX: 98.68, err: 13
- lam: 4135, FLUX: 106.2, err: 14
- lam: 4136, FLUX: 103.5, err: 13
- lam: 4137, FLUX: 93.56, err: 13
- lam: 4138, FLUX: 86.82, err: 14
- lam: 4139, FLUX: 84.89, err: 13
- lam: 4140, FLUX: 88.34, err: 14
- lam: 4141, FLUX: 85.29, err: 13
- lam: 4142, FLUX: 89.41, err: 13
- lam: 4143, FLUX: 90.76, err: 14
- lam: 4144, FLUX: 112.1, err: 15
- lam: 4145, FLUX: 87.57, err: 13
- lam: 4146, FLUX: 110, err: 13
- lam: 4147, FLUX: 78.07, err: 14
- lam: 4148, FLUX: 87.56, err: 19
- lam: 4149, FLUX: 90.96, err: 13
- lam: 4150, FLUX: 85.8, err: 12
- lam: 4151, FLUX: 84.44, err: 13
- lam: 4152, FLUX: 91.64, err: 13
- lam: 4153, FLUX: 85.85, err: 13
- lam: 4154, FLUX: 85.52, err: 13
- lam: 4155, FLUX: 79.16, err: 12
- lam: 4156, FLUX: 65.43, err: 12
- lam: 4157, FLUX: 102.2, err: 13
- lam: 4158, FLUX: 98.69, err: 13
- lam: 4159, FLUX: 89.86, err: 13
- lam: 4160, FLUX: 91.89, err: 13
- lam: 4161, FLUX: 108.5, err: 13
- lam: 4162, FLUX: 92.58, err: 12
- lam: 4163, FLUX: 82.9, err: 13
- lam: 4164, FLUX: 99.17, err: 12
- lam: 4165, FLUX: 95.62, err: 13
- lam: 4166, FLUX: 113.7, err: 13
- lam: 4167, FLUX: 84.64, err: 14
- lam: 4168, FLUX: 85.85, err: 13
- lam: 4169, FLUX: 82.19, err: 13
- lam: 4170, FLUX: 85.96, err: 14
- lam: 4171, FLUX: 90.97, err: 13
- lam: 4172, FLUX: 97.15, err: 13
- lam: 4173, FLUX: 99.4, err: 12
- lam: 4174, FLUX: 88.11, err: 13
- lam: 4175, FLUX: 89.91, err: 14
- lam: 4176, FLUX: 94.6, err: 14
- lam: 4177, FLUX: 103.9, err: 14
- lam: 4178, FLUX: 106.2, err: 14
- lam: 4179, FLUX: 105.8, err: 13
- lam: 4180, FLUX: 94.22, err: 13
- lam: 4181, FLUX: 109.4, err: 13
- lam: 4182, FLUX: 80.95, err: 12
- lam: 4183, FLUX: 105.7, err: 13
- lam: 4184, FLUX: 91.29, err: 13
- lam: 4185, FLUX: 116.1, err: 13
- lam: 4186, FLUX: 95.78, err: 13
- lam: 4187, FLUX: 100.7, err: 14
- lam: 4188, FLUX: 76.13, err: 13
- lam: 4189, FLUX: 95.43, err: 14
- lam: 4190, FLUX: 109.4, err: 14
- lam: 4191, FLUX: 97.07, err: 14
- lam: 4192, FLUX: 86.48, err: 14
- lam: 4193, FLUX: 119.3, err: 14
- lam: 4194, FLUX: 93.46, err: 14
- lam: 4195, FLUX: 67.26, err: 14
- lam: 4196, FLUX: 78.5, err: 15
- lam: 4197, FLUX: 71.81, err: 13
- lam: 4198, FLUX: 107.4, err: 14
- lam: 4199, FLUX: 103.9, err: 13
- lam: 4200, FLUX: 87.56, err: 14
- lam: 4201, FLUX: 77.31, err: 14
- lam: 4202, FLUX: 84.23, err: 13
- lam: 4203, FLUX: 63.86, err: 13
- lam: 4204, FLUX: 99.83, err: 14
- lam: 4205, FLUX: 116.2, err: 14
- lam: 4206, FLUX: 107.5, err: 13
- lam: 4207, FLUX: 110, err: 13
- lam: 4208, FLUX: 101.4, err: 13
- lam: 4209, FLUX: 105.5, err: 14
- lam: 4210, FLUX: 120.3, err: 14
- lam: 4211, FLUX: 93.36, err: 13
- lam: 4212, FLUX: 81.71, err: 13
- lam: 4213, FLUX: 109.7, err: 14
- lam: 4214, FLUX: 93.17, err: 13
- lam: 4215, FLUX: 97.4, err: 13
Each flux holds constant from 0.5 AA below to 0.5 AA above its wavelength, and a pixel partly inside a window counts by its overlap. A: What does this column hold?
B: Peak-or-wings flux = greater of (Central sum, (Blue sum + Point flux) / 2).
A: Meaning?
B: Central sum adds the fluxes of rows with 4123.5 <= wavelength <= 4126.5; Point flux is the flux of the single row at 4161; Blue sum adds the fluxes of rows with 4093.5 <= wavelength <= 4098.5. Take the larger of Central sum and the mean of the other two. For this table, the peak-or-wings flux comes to 267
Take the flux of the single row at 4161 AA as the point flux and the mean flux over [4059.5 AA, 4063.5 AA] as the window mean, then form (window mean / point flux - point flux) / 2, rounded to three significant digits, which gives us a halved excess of -53.8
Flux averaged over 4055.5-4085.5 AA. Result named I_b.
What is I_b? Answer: 93.3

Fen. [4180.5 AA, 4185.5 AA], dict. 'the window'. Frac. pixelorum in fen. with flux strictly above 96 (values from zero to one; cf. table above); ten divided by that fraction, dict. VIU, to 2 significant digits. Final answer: 17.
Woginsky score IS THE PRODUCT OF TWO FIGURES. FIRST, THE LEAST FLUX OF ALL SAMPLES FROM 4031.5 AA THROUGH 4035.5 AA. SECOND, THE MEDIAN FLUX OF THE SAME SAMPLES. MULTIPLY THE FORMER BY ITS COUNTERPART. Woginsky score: 6362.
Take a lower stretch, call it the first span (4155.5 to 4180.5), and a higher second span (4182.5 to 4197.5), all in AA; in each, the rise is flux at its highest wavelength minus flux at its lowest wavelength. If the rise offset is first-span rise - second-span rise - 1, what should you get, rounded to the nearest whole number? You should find 62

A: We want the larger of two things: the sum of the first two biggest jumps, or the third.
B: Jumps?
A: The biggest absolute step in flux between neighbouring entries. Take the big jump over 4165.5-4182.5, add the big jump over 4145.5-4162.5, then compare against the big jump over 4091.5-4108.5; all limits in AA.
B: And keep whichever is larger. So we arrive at 66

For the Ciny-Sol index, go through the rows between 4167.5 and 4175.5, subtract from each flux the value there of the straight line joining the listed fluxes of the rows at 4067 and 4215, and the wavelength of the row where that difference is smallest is 4169 AA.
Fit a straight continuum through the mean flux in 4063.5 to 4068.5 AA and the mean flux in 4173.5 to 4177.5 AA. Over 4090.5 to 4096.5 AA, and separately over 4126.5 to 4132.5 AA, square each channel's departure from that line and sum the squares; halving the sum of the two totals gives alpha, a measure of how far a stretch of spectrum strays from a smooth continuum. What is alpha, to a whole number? 942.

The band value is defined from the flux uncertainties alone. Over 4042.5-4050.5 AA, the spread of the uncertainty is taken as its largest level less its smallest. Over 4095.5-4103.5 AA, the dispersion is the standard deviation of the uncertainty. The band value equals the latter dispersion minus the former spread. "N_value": -11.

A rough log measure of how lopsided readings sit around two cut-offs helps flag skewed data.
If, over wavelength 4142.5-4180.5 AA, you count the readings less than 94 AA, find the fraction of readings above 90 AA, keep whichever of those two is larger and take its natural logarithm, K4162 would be 3.1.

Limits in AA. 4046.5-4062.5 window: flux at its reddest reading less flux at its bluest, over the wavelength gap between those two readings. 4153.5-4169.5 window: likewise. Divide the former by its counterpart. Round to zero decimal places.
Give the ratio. -12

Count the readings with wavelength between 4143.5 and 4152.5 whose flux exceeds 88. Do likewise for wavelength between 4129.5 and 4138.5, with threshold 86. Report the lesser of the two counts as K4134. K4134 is 4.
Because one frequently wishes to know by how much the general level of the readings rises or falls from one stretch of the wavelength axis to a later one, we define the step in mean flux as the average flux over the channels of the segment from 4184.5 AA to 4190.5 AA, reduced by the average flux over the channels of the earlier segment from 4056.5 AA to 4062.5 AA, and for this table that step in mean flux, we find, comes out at 10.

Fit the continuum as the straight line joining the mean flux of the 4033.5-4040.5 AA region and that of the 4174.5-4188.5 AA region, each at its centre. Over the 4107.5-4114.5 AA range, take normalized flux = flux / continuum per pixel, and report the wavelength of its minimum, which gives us 4110 AA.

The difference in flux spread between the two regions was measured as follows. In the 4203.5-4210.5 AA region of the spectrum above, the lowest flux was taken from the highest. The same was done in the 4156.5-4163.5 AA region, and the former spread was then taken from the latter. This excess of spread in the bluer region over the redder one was 5.1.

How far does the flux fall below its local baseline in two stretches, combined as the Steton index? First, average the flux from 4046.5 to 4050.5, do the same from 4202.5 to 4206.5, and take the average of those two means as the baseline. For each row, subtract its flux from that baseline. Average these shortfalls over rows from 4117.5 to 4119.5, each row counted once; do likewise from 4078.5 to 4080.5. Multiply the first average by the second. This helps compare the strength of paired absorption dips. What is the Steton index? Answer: -14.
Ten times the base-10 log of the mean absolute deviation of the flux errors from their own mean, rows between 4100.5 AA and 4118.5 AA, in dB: -4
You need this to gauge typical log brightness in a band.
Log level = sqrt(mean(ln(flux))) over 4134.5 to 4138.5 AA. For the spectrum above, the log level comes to 2.14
